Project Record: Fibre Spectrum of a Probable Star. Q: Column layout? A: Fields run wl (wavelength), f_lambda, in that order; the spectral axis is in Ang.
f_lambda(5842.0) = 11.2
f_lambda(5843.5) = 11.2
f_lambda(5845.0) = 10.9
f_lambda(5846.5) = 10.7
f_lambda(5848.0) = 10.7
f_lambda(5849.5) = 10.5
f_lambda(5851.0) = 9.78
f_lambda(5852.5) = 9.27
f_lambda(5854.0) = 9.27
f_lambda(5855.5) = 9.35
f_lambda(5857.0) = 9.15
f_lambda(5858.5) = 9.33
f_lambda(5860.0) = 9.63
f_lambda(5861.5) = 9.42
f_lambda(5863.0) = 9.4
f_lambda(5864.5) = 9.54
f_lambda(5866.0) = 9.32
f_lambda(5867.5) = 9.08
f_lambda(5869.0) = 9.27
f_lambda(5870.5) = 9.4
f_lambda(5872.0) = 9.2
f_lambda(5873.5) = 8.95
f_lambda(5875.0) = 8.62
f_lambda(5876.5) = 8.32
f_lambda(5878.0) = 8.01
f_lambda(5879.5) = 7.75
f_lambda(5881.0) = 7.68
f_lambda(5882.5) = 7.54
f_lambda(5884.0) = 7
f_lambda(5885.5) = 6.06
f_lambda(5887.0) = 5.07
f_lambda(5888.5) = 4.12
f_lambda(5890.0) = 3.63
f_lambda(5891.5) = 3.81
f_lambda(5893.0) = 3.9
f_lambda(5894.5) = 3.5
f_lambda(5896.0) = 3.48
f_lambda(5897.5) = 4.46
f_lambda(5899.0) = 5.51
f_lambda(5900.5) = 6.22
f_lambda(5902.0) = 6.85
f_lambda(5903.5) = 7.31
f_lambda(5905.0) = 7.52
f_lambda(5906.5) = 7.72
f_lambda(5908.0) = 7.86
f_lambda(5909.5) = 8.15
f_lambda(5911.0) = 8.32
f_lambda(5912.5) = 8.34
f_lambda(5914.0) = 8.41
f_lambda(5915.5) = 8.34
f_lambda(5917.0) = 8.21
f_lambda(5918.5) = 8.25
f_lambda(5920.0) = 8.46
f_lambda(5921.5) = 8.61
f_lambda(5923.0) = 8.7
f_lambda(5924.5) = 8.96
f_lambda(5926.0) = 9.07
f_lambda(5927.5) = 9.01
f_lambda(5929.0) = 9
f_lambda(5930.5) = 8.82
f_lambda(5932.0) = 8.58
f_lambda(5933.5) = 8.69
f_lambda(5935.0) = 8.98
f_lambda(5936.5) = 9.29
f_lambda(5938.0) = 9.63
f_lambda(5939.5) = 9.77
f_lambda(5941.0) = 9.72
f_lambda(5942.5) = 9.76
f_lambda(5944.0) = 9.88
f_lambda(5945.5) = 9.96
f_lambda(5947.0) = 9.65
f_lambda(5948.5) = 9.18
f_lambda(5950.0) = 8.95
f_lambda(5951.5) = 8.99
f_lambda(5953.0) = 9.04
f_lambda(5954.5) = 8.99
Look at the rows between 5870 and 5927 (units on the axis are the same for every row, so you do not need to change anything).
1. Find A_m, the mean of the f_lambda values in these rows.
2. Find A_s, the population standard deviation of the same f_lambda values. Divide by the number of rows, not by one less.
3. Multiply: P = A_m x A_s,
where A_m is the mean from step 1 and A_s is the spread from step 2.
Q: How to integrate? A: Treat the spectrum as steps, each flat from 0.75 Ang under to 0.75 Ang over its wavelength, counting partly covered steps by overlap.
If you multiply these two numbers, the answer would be 13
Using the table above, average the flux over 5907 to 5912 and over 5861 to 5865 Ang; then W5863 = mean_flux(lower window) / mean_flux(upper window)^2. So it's 0.144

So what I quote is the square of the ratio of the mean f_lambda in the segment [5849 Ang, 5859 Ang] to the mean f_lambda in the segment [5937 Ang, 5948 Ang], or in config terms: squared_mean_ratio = 1.0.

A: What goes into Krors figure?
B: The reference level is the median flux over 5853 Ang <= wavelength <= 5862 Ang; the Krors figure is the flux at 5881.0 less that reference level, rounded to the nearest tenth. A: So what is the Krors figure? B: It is -1.7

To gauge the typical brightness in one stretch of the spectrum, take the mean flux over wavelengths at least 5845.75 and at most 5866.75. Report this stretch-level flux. 9.7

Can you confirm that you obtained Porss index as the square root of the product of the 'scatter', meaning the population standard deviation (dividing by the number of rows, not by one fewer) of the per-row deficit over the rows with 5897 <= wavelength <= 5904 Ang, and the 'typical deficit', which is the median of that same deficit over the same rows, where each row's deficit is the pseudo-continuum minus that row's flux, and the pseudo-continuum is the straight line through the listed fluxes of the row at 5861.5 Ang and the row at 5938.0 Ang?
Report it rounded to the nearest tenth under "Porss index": 1.8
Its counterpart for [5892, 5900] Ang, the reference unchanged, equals 2.1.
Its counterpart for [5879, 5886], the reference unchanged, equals 1.1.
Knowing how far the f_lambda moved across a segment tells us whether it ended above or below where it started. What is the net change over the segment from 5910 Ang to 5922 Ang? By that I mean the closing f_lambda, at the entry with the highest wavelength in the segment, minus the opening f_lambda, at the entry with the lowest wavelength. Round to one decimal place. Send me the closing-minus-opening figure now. 0.3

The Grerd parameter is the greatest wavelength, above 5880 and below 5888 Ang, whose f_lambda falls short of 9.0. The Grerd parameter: 5887.0 Ang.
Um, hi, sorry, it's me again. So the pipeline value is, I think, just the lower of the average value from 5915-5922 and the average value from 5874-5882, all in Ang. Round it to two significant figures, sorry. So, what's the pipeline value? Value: 8.1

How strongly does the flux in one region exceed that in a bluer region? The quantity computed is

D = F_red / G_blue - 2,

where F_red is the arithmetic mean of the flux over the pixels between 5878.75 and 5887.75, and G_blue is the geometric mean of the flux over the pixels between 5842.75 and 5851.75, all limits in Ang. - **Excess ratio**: -1.36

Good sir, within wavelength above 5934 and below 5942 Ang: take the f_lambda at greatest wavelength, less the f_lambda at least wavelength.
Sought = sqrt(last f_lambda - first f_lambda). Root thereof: 0.86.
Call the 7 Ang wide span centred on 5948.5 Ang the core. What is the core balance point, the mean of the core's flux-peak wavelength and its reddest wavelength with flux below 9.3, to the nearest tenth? 5948.5 Ang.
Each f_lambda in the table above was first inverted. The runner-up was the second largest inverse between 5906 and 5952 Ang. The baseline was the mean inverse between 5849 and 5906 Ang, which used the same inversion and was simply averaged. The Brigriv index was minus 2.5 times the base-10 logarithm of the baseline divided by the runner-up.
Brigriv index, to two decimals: -0.17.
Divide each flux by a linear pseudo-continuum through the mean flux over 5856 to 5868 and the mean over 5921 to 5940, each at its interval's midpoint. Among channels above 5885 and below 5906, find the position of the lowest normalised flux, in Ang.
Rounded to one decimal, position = 5896.0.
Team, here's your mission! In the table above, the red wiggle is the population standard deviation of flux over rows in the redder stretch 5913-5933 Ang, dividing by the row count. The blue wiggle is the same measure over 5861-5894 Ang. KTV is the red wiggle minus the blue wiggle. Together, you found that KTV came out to -1.8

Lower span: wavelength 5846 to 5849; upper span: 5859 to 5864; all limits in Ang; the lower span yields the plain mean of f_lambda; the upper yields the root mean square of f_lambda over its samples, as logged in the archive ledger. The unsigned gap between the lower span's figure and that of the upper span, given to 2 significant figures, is 1.2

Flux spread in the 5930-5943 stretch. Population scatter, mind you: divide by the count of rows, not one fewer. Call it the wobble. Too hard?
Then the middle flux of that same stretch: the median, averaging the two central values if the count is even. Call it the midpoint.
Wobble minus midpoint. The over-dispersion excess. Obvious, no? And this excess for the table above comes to -8.8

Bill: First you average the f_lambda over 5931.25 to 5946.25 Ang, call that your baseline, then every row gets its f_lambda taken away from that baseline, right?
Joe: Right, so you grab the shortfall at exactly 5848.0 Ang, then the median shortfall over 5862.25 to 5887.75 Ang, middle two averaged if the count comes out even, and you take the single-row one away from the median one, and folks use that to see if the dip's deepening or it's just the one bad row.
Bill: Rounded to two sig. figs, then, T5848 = 2.1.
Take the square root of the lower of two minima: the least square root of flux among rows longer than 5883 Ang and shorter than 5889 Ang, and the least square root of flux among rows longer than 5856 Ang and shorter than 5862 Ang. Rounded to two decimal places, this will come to 1.42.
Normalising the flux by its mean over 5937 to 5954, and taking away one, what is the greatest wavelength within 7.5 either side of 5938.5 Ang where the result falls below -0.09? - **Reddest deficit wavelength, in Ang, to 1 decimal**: 5932.0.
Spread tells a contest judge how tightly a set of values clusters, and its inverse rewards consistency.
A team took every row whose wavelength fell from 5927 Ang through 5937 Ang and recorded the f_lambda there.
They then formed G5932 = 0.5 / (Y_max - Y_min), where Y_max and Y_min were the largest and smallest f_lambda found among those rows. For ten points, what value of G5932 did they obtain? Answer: 0.7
